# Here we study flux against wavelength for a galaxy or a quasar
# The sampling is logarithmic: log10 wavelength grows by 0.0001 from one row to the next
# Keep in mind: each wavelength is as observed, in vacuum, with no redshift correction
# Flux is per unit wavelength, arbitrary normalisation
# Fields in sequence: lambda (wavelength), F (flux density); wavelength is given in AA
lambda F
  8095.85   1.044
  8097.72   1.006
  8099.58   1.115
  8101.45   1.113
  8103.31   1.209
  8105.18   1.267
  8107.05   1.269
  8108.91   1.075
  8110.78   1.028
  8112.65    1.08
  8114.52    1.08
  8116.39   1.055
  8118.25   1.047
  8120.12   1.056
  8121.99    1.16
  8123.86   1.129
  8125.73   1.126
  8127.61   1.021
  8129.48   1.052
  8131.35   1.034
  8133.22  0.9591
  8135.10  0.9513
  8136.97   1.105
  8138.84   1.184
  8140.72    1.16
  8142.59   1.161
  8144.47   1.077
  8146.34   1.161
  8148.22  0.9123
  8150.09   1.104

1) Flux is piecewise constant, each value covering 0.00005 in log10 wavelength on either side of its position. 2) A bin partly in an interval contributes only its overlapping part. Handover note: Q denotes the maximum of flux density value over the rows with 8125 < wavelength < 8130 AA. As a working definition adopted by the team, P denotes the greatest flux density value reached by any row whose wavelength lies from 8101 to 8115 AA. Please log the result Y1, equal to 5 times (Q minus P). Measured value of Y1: -0.7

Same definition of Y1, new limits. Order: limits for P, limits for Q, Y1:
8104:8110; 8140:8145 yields -0.5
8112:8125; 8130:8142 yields 0.1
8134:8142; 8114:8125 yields -0.1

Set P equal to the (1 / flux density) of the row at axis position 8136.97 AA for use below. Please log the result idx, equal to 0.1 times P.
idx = 0.090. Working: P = 0.90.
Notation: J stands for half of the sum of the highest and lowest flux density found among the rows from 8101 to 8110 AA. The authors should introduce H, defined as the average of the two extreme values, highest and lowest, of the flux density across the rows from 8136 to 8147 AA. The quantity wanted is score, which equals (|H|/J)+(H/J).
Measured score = 1.93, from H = 1.13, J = 1.17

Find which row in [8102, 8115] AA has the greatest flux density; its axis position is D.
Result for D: 8107.05 AA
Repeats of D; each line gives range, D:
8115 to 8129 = 8121.99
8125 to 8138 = 8125.73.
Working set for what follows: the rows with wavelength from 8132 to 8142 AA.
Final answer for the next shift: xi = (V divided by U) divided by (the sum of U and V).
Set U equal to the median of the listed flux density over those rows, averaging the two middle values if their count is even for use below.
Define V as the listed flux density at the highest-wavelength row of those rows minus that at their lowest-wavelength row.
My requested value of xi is 0.14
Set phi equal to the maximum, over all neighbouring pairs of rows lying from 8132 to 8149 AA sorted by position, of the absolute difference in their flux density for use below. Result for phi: 0.25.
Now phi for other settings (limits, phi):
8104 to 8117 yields 0.19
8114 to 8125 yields 0.10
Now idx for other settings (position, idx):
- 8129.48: 0.095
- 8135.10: 0.105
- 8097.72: 0.099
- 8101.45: 0.090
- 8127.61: 0.098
